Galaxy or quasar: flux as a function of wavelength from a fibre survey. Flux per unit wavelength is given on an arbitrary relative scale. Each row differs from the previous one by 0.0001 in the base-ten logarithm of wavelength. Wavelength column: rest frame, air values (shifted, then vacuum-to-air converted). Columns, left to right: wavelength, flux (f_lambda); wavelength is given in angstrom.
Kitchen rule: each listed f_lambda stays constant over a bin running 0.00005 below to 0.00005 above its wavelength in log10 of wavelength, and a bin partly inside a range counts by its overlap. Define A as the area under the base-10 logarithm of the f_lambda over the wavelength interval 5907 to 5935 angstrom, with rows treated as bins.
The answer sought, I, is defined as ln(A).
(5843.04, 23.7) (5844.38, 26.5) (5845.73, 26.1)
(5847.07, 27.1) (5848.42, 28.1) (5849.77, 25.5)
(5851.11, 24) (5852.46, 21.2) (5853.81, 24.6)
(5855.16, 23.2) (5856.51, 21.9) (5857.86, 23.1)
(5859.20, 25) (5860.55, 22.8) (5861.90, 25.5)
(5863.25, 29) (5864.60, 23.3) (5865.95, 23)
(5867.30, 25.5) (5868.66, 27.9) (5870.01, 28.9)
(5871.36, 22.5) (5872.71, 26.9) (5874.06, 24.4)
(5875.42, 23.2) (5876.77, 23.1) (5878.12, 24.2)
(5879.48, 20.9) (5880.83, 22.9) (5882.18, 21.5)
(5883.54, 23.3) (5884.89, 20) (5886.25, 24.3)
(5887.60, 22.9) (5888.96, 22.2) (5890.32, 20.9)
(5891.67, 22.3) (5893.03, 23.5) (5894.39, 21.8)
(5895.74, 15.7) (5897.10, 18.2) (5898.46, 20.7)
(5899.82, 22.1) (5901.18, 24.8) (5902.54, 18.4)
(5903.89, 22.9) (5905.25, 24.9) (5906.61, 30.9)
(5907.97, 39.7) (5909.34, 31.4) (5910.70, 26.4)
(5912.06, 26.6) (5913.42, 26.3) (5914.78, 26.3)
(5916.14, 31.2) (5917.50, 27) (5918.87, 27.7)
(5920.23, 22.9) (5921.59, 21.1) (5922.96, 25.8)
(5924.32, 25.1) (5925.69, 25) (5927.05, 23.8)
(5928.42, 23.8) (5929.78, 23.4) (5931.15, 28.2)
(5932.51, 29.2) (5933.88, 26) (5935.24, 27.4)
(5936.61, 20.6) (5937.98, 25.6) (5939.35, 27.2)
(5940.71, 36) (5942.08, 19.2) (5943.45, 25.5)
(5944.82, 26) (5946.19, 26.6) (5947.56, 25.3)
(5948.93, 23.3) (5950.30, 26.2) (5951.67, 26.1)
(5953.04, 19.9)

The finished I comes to 3.69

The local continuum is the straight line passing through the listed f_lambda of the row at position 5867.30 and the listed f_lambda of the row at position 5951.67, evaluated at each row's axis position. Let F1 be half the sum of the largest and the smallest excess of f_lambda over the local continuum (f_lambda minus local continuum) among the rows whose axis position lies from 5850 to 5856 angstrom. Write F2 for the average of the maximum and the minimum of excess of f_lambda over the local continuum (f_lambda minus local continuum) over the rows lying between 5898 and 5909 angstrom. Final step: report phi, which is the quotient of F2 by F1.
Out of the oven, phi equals -1.3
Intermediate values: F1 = -2.5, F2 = 3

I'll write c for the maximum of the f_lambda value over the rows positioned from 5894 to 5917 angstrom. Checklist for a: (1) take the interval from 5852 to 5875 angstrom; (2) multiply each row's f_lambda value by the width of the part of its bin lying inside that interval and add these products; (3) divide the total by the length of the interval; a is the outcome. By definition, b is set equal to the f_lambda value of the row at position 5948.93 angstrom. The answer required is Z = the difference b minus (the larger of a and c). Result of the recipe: -16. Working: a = 24.6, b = 23.3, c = 39.7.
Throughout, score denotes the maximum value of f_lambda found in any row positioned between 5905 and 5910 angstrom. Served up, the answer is 39.7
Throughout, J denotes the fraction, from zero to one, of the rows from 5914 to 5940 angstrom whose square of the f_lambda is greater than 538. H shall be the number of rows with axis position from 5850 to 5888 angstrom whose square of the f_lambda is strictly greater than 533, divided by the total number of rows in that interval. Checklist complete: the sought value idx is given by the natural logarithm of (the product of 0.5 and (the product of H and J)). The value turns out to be -1.3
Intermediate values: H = 0.643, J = 0.84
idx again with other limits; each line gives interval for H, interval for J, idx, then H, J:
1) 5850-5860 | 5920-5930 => -1.3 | 0.714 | 0.75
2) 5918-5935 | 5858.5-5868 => -1.2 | 0.833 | 0.71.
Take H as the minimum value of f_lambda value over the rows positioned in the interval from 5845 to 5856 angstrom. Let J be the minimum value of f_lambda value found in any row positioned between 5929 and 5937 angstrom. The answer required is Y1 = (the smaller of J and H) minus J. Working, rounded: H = 21.2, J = 20.6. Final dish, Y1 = 0.0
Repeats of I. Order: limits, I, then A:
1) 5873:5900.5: 3.61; 36.8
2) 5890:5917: 3.62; 37.4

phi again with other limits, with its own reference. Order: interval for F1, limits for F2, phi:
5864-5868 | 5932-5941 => -1.8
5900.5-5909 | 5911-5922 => 0.1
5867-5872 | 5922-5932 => -0.8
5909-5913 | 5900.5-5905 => -1.3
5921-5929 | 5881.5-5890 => 1.4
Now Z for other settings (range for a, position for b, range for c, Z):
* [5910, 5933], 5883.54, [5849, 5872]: -6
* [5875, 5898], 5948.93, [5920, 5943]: -13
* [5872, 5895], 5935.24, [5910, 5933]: -4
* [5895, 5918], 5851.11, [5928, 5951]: -12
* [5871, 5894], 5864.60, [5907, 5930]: -16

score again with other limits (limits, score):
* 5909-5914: 31.4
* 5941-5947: 26.6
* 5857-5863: 25.5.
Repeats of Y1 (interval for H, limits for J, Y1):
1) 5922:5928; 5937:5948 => 0.0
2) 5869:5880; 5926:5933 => -2.5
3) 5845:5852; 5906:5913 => -2.4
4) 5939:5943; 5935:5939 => -1.4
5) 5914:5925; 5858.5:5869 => -1.7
